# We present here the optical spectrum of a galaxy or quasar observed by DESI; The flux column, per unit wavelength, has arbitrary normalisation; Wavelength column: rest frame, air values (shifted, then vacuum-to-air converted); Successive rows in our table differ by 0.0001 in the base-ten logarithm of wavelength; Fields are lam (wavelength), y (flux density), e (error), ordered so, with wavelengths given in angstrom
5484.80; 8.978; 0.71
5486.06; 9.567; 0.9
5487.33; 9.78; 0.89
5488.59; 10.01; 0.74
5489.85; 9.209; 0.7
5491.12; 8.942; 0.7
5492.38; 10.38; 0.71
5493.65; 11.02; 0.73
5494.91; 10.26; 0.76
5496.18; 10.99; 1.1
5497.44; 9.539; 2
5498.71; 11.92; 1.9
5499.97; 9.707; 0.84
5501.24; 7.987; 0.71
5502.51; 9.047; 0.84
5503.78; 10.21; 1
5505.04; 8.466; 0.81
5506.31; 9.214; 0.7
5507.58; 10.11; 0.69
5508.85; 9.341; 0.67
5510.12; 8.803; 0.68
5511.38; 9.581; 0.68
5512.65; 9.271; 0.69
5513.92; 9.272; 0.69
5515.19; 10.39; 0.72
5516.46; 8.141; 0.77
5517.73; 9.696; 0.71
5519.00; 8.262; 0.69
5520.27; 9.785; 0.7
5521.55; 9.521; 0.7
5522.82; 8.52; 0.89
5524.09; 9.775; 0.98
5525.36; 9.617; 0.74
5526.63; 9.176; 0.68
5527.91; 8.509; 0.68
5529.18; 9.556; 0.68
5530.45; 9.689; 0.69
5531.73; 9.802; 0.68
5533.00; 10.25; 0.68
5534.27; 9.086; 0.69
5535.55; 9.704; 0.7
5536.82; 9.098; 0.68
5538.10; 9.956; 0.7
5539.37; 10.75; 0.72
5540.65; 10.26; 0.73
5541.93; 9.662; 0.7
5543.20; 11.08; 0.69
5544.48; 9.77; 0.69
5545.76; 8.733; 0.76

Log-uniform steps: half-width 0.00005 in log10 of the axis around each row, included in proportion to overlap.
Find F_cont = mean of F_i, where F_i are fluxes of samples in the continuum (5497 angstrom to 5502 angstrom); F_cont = 9.8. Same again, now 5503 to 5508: 9.5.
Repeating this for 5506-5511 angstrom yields 9.4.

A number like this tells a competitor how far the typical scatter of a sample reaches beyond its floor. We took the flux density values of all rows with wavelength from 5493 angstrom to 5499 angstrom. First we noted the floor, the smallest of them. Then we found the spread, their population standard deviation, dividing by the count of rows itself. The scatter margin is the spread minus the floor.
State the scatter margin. -8.7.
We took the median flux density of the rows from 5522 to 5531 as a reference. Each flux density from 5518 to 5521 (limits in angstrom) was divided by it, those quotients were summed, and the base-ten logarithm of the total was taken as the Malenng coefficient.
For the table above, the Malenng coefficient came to 0.276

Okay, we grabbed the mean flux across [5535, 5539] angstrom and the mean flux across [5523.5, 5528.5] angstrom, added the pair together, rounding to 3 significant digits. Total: 18.9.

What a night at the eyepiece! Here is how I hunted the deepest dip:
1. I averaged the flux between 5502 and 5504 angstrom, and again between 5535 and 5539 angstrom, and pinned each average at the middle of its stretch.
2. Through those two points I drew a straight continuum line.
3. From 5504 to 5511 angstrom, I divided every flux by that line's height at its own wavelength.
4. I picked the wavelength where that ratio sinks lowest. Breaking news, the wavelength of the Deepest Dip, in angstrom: 5505.04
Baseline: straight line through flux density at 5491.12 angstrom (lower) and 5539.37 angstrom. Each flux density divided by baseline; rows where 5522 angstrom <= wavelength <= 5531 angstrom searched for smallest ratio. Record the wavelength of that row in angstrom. 5527.91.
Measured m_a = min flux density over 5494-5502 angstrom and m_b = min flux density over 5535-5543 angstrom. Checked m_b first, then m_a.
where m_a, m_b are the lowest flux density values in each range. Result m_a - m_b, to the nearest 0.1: -1.1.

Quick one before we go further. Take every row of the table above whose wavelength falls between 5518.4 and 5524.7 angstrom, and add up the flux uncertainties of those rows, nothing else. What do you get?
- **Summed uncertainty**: 4.0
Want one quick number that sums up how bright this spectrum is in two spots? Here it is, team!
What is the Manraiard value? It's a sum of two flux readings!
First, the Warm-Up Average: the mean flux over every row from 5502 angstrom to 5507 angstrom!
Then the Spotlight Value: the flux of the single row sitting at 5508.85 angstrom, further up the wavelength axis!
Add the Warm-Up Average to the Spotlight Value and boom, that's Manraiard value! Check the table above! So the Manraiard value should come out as 18.6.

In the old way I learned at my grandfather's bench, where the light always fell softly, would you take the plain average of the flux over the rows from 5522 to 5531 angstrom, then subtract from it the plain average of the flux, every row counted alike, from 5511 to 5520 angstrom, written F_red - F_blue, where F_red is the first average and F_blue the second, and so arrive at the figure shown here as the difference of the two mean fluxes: 0.0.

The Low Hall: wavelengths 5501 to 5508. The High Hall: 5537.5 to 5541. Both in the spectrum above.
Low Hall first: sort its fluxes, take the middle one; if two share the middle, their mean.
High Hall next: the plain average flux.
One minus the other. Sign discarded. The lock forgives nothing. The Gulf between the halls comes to 1.2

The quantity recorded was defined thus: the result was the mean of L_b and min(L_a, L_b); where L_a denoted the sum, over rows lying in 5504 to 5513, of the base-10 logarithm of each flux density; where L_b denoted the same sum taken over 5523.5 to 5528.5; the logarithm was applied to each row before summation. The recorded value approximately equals 3.9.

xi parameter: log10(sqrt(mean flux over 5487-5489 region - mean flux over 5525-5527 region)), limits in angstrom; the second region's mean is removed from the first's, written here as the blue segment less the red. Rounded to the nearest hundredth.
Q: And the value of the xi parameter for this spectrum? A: -0.15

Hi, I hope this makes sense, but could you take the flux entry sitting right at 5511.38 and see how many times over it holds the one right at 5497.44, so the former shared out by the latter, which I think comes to 1.00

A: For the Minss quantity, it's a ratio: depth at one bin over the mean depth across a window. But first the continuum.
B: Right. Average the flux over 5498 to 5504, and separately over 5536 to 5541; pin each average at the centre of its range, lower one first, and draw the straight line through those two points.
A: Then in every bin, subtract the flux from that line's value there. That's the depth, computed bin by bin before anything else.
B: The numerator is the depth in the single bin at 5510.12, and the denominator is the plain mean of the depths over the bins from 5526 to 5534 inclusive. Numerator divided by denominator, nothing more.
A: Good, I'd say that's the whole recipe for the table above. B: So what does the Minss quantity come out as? 2.2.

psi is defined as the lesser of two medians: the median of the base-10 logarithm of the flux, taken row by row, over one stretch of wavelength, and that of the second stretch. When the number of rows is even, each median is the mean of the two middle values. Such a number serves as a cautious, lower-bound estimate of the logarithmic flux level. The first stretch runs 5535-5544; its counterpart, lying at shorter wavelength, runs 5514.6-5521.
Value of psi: 0.99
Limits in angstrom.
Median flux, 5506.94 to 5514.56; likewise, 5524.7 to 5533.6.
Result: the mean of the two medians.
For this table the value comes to 9.46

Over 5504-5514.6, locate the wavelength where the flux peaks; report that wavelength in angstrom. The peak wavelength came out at 5507.58 angstrom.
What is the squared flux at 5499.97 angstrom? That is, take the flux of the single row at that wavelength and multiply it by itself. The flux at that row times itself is 94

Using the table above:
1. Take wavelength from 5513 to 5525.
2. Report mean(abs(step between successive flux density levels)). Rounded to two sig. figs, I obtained 1.3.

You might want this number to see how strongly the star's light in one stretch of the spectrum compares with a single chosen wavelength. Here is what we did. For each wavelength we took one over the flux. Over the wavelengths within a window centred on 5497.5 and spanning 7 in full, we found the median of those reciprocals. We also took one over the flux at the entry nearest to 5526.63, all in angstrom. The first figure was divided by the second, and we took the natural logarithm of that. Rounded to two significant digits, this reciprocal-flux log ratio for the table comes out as -0.11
